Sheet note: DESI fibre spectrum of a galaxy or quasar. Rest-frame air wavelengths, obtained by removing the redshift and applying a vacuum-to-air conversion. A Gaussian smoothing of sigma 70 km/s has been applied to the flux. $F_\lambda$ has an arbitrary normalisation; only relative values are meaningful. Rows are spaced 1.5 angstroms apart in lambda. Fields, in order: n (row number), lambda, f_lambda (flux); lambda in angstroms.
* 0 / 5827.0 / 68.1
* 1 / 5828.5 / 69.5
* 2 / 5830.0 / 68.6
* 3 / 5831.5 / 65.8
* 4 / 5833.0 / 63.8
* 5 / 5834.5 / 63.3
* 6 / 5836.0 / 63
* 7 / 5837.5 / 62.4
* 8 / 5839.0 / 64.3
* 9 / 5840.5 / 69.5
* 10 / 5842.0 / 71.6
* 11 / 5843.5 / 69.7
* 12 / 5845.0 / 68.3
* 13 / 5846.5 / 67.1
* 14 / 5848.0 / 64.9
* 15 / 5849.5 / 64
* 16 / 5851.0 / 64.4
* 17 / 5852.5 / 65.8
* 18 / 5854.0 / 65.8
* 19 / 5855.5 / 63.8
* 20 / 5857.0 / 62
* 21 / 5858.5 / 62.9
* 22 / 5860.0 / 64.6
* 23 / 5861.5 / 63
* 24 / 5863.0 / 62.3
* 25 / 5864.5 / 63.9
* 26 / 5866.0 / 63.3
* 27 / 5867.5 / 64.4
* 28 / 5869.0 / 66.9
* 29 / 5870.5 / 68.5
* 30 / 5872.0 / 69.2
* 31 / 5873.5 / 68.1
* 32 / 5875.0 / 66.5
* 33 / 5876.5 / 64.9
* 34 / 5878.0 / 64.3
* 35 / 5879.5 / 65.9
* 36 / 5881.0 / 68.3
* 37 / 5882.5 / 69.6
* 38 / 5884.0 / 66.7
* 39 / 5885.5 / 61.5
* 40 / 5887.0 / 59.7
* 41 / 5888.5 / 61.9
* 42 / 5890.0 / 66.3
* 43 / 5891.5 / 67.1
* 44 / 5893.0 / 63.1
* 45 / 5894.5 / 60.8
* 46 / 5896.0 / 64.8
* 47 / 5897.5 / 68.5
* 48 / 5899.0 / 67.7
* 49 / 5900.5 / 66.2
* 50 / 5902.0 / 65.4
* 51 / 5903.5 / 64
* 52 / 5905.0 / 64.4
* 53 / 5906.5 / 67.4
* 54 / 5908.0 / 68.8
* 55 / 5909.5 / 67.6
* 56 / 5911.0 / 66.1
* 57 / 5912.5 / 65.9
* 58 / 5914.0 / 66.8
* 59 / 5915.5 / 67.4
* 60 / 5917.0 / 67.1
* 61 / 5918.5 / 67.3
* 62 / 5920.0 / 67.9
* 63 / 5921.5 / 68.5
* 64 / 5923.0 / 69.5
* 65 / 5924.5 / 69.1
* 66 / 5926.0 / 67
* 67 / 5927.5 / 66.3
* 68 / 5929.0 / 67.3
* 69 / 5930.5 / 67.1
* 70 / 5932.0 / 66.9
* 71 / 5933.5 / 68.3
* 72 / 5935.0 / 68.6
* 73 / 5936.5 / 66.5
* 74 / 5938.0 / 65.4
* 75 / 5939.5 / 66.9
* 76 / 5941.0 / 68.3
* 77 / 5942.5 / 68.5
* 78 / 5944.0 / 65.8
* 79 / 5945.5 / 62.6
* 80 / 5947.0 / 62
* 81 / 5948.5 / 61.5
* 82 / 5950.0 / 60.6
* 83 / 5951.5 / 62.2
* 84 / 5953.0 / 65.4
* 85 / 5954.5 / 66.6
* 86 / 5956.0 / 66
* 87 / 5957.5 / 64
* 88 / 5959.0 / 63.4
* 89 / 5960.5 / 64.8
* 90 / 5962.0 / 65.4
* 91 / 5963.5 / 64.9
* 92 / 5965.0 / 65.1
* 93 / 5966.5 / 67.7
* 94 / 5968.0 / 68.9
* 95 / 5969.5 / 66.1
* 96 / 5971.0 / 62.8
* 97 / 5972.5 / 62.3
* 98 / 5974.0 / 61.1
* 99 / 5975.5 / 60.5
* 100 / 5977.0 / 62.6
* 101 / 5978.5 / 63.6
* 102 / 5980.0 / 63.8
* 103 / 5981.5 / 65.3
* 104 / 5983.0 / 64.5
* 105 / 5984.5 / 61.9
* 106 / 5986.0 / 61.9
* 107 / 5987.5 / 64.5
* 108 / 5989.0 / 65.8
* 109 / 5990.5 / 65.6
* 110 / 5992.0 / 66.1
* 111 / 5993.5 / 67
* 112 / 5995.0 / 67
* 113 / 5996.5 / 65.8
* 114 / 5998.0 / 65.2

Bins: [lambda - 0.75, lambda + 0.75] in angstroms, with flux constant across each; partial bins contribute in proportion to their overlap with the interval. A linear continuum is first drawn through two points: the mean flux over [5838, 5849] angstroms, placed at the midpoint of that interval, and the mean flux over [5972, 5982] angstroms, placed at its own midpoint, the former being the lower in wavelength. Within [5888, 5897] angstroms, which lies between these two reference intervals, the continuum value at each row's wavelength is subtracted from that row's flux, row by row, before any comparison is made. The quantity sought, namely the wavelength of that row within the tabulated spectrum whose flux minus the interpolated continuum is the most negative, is 5894.5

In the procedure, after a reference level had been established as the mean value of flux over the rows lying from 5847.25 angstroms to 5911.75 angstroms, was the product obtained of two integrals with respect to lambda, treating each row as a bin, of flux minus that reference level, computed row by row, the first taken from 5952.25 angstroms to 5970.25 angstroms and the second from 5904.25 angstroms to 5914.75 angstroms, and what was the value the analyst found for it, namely 126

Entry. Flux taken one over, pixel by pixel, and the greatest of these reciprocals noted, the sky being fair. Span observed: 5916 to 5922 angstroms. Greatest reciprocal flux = 0.0149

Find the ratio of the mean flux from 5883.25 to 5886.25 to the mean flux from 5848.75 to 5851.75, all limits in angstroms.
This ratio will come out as 0.998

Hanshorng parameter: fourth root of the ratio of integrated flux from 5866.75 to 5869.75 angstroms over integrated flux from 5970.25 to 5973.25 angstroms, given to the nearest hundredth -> 1.01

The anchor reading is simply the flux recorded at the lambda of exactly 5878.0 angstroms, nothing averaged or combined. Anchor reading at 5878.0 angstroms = 64.3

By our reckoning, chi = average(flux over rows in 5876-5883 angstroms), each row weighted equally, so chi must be 66.6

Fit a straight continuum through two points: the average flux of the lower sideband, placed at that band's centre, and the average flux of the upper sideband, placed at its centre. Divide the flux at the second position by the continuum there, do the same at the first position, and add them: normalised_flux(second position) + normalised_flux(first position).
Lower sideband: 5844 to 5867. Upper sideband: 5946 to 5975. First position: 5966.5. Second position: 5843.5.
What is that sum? 2.14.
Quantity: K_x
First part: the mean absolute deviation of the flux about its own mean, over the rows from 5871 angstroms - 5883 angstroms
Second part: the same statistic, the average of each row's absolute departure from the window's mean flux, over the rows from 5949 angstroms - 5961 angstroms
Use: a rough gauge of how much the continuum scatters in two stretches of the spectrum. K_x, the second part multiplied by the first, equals 2.68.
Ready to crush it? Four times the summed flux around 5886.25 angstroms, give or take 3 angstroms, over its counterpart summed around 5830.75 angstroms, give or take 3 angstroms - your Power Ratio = 3.73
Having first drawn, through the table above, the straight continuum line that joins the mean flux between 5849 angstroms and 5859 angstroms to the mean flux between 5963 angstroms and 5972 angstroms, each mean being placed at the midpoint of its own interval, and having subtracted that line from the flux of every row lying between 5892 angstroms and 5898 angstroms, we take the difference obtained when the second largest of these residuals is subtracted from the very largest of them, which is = 3.7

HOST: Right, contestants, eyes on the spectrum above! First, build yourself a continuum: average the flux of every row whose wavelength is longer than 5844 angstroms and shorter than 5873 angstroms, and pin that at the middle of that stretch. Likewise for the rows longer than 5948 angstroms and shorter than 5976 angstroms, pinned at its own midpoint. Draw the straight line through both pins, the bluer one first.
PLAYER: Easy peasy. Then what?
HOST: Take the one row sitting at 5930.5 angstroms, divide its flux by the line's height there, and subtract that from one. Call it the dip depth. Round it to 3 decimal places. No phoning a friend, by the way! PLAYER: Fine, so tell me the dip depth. -0.041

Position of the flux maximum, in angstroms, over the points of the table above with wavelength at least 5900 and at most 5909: 5908.0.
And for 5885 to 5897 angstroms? 5891.5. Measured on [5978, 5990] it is 5989.0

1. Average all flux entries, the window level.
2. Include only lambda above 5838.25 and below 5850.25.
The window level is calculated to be 67.4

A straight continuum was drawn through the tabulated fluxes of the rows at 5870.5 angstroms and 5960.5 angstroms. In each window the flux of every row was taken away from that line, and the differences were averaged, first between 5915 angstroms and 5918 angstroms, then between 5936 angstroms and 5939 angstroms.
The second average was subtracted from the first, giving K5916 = -0.4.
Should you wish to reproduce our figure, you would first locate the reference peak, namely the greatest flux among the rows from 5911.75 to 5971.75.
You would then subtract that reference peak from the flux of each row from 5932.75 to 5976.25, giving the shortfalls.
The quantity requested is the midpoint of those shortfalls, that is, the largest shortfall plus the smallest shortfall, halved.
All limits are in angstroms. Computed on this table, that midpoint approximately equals -4.8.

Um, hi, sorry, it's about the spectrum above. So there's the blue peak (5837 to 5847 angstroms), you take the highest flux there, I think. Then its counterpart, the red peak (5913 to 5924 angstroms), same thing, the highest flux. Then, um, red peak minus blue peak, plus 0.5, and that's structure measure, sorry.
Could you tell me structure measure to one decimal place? -1.6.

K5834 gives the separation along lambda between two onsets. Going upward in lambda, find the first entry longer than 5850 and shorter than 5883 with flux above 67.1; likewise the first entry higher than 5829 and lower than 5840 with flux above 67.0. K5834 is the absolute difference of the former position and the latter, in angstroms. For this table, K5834 40.5 angstroms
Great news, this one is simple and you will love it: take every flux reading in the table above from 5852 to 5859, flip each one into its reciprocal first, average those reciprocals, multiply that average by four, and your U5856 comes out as 0.0625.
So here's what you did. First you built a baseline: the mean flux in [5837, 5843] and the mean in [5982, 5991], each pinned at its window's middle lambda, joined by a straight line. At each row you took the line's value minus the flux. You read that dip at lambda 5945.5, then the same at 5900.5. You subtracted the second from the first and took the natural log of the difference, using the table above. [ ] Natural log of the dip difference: 1.0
